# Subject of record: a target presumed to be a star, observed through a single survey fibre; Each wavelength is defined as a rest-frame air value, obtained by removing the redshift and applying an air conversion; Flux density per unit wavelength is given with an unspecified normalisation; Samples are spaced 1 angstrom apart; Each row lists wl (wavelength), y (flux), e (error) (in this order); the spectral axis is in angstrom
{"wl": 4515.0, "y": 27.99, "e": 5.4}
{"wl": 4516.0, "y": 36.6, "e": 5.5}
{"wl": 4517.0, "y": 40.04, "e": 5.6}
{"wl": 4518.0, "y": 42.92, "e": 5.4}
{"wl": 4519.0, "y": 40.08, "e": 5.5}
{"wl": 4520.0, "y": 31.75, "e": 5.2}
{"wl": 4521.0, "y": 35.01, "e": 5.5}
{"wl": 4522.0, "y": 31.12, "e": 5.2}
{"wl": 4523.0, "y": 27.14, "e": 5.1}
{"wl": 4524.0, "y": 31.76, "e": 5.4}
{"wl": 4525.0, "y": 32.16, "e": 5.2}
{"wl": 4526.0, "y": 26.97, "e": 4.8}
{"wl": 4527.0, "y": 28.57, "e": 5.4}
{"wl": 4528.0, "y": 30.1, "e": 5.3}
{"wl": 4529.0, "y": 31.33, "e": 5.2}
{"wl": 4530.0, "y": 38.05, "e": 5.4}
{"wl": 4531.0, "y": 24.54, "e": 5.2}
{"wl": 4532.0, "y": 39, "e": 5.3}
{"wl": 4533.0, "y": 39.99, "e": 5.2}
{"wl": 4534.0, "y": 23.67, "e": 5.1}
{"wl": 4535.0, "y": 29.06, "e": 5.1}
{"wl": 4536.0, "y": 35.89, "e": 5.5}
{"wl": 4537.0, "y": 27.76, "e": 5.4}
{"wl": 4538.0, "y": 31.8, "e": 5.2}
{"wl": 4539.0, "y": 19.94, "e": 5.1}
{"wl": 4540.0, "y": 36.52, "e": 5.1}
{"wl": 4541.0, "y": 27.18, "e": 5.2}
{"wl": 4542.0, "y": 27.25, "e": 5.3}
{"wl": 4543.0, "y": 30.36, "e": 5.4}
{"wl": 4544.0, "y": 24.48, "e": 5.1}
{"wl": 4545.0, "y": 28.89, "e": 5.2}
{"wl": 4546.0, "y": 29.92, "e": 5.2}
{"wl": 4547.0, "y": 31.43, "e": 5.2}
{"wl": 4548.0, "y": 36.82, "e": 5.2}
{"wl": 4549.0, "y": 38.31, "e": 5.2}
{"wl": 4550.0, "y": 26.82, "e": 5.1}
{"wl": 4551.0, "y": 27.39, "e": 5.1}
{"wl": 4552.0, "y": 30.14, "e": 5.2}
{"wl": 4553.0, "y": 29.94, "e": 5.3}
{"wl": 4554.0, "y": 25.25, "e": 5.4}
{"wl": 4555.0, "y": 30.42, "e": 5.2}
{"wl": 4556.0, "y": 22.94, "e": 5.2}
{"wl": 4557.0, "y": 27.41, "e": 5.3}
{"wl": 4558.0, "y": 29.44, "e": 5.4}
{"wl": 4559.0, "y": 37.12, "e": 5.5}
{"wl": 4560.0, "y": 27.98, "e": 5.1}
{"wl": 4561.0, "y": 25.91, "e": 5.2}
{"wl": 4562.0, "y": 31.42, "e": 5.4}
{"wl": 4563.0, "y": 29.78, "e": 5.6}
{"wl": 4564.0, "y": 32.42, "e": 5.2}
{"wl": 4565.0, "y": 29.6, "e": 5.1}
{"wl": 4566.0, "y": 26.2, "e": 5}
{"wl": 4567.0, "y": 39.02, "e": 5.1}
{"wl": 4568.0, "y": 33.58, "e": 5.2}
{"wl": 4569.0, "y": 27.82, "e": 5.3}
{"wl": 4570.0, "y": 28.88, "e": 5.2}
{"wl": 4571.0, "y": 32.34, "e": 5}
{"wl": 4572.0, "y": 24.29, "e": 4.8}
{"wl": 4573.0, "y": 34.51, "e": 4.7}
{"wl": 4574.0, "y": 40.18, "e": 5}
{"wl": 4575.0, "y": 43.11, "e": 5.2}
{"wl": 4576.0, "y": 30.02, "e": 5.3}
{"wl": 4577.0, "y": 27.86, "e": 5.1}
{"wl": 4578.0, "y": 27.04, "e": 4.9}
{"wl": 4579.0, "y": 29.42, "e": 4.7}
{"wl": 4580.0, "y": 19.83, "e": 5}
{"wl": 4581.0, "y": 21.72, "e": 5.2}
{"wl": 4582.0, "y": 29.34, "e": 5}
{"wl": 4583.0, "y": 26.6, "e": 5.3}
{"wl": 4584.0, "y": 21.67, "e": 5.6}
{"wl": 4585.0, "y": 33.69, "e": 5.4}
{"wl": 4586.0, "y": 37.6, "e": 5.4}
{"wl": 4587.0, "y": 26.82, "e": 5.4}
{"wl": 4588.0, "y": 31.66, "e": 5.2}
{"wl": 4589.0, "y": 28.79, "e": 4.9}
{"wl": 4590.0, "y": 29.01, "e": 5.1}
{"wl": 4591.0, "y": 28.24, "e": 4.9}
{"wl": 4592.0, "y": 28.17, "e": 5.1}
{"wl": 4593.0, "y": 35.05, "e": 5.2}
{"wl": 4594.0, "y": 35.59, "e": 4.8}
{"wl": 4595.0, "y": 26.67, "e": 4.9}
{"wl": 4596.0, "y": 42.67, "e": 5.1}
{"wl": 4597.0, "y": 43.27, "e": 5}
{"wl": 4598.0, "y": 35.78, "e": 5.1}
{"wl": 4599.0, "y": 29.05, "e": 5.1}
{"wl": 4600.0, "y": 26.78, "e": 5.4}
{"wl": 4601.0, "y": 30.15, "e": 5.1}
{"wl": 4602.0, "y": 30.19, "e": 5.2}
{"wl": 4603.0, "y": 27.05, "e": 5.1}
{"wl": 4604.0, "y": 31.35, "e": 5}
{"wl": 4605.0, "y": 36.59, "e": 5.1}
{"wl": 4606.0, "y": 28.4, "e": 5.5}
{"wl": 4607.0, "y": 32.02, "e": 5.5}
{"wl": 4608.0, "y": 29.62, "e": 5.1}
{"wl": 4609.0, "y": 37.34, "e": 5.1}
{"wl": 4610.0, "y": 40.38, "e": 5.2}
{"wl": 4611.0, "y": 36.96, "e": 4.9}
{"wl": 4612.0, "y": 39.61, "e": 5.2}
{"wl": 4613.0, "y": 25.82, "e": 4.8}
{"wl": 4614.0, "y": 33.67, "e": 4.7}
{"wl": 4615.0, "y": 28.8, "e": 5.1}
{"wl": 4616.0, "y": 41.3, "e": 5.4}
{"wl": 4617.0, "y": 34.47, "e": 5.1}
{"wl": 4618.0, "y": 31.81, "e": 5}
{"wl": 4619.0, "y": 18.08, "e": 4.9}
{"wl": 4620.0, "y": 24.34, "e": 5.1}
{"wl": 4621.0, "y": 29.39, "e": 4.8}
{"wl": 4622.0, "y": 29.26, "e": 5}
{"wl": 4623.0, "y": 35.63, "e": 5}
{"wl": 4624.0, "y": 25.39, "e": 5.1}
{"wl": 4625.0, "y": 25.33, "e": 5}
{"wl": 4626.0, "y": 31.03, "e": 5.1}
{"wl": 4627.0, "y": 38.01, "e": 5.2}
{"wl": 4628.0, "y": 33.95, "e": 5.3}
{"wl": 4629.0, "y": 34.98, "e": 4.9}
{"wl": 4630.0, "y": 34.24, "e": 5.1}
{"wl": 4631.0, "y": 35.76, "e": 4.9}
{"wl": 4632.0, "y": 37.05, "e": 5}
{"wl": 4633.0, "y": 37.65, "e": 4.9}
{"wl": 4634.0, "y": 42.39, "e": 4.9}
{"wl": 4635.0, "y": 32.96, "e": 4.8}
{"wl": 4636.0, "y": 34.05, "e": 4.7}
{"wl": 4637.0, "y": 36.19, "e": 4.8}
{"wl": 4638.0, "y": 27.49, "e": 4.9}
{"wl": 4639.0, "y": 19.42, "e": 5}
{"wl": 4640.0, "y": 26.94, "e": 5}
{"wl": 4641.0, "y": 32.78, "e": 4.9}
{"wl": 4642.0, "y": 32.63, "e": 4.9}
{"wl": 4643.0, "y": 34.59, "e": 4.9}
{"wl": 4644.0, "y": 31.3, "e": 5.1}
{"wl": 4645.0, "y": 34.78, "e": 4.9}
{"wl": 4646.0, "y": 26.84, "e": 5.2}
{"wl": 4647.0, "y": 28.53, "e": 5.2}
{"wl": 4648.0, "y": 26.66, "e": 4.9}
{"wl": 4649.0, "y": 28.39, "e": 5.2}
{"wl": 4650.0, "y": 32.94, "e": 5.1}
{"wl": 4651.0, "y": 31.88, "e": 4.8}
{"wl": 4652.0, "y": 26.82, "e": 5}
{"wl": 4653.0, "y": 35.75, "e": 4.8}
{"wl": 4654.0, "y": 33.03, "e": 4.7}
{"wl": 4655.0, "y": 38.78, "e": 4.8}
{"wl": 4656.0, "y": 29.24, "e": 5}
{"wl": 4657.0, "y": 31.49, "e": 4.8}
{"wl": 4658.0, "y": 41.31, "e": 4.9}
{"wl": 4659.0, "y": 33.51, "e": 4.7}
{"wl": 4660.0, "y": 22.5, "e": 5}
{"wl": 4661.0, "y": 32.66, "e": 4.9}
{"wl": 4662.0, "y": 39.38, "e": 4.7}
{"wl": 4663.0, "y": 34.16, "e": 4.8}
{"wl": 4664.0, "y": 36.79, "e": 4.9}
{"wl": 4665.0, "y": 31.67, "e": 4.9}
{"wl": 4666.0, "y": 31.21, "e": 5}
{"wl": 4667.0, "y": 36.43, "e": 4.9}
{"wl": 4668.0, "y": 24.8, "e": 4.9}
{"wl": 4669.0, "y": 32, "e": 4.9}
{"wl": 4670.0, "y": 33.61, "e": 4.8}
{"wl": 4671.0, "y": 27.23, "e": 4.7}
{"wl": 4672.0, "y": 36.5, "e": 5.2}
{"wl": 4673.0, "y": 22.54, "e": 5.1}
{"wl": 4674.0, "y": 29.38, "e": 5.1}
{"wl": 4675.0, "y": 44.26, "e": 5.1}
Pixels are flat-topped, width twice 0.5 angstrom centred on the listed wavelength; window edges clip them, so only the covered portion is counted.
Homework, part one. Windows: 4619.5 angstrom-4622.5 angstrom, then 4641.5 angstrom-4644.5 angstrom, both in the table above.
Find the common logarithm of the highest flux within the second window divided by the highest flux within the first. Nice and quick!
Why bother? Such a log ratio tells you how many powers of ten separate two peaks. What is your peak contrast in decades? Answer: 0.071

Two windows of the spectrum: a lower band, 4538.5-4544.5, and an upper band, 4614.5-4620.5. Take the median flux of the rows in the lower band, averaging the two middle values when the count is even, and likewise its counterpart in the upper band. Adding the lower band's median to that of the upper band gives 58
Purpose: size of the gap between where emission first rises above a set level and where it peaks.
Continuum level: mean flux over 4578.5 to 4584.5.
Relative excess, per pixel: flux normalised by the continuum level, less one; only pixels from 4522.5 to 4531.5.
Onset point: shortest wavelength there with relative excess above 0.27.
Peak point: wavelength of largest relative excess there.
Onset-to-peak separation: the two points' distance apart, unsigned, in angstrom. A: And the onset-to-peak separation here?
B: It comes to 6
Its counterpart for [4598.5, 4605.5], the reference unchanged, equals 0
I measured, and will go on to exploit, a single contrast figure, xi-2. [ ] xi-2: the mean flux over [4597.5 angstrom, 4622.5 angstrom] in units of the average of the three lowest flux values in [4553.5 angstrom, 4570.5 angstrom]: 1.28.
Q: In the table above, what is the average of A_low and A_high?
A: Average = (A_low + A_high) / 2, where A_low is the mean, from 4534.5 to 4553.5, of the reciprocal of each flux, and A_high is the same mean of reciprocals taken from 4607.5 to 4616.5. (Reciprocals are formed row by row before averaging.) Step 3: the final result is 0.0318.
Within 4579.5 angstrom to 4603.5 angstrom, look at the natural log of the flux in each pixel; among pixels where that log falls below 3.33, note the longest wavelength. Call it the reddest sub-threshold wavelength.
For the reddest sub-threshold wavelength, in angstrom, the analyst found 4603.0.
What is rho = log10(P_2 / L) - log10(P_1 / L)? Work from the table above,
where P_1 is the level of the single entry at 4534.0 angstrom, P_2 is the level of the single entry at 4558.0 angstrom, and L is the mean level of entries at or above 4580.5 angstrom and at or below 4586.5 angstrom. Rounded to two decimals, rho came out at 0.09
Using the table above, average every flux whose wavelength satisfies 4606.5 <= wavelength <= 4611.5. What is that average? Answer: 35.3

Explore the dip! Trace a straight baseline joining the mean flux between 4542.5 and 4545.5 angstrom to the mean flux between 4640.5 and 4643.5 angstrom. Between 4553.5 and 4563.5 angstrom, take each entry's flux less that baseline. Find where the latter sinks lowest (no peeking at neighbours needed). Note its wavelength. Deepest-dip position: 4556.0 angstrom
